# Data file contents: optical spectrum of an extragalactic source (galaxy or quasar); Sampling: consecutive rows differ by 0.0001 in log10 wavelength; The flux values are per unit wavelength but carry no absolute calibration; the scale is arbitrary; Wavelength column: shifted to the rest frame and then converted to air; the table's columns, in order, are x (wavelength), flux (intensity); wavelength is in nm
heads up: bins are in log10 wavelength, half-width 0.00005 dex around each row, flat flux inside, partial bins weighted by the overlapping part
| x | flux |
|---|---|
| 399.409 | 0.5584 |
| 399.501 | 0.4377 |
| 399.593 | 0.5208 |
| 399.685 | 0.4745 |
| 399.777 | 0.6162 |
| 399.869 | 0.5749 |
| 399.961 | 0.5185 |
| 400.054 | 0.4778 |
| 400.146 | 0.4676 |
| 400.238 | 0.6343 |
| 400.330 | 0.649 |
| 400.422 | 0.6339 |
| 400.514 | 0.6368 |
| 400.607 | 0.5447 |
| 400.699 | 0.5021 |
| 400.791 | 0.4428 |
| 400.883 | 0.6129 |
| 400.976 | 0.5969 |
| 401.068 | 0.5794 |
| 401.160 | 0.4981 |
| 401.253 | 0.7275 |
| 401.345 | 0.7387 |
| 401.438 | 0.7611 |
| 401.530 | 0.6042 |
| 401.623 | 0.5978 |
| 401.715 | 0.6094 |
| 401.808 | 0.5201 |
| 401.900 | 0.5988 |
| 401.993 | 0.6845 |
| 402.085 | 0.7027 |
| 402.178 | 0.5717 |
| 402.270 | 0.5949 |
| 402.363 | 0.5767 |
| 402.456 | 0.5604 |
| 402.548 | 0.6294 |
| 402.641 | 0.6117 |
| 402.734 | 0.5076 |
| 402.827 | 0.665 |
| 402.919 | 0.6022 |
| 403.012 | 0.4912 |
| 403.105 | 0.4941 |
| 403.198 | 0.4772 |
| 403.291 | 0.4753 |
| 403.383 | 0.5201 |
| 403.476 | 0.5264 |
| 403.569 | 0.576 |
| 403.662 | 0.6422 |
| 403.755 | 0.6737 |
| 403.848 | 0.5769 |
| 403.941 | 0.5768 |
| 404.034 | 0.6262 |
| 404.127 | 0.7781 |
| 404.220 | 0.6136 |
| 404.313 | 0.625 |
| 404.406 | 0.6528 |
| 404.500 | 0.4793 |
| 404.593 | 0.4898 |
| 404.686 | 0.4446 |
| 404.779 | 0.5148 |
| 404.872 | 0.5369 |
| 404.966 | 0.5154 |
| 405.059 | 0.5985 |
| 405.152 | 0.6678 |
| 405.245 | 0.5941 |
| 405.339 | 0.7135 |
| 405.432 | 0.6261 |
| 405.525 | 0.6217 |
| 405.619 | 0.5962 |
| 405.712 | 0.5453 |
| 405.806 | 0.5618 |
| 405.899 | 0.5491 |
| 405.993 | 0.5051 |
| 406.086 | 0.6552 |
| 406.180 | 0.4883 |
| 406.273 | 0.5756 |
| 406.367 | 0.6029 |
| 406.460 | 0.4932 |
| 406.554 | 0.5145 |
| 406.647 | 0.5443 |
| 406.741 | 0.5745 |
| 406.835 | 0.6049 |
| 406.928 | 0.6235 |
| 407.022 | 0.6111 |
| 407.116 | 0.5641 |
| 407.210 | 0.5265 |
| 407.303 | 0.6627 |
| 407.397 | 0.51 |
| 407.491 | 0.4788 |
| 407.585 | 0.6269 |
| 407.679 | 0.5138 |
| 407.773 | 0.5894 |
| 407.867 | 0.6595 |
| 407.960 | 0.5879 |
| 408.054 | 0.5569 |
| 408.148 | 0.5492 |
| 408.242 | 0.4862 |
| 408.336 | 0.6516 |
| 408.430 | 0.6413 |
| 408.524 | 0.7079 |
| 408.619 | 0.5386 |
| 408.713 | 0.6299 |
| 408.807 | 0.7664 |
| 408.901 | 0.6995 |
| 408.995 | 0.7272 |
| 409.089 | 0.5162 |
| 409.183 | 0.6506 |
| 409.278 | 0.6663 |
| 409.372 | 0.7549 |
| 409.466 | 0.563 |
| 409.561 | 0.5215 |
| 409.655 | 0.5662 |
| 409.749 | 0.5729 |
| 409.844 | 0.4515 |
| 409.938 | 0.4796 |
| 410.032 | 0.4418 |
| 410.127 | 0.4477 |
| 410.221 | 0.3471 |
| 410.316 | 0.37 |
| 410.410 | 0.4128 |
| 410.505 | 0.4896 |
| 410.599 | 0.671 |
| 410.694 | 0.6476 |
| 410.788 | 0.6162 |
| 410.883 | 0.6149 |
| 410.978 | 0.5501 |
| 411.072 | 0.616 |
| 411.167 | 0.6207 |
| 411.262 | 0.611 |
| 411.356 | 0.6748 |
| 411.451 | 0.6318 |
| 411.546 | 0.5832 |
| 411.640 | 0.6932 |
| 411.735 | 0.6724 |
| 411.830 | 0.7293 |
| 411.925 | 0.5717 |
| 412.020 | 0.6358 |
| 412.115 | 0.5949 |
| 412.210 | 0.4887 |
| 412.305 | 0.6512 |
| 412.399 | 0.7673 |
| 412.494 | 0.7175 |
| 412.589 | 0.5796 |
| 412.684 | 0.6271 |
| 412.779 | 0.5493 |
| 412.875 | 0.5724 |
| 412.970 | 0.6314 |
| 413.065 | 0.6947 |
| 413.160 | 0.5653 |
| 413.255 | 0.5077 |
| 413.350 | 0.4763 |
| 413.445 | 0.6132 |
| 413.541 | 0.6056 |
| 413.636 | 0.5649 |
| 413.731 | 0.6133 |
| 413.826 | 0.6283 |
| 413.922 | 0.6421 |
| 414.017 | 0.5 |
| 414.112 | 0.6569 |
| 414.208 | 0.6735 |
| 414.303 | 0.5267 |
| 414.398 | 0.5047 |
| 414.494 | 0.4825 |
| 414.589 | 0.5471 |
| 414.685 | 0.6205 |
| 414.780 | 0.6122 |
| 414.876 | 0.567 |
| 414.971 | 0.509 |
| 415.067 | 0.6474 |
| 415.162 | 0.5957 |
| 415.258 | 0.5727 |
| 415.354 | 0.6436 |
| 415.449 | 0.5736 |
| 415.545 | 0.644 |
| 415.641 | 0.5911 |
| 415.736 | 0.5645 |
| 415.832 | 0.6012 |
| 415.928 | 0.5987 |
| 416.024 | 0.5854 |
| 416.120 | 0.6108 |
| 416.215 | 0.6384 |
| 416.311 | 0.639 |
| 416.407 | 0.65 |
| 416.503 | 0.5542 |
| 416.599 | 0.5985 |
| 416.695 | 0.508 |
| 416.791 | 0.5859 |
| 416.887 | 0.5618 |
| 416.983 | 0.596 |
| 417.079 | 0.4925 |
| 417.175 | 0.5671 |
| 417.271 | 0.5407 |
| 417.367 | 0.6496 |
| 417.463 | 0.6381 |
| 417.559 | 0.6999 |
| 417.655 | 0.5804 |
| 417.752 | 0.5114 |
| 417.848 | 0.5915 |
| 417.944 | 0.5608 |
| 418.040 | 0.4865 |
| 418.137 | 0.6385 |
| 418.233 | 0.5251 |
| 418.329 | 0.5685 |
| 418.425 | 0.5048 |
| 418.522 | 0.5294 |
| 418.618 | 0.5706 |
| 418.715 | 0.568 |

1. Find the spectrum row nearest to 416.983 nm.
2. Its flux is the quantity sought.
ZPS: 0.596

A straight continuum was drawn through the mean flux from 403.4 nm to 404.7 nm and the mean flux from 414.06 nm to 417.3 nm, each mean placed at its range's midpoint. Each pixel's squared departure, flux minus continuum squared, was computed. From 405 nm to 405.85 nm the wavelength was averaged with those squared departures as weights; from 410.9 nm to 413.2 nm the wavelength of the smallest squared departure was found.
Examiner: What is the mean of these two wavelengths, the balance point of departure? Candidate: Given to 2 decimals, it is 408.45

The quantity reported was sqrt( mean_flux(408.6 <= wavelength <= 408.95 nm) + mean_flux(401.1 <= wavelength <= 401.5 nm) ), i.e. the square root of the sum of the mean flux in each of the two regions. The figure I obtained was 1.16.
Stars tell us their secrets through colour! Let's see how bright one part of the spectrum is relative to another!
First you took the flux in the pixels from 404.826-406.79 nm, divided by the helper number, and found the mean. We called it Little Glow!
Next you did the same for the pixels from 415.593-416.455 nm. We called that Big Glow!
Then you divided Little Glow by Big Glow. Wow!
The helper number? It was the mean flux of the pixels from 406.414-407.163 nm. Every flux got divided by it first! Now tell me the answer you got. 0.94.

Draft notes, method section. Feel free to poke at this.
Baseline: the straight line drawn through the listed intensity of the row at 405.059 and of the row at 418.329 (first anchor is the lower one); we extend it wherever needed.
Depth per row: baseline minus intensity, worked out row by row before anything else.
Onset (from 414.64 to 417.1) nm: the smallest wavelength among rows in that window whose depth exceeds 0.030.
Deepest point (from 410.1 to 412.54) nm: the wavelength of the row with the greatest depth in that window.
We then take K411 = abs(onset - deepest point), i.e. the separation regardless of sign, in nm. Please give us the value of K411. 4.75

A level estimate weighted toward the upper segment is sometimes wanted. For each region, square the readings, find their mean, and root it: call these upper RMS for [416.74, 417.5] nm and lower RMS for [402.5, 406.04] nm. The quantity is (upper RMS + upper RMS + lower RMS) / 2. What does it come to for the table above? 0.871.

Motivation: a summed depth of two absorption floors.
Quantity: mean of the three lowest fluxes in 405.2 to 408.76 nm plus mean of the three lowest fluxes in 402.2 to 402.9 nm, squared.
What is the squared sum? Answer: 1.07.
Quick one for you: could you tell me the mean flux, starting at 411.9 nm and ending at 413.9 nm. 0.603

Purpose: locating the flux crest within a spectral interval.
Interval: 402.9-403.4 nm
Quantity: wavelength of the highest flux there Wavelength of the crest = 402.919 nm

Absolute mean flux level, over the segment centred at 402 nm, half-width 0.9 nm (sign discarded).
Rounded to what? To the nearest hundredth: 0.62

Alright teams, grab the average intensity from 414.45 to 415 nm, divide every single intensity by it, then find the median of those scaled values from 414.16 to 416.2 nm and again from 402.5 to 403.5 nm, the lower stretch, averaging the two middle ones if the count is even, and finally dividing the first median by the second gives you 1.137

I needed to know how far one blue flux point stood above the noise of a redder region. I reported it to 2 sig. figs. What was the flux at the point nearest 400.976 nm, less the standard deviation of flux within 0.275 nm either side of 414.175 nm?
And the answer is 0.52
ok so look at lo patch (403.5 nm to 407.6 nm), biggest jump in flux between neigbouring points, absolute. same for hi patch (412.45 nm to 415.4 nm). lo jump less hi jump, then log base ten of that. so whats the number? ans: -1.8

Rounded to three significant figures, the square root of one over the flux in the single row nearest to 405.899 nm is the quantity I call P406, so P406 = 1.35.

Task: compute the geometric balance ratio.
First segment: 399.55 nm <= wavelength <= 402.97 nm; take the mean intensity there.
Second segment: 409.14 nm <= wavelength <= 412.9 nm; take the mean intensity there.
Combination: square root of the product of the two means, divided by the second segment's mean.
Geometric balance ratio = 1.004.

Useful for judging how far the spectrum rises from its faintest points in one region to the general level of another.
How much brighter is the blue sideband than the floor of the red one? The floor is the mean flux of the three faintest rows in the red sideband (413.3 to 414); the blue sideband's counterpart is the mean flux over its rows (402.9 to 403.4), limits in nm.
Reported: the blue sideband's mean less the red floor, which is -0.04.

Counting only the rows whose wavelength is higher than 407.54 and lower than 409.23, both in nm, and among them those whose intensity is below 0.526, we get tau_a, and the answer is 3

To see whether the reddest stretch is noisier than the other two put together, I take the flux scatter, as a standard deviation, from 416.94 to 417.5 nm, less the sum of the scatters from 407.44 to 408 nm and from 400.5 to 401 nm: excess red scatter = -0.08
